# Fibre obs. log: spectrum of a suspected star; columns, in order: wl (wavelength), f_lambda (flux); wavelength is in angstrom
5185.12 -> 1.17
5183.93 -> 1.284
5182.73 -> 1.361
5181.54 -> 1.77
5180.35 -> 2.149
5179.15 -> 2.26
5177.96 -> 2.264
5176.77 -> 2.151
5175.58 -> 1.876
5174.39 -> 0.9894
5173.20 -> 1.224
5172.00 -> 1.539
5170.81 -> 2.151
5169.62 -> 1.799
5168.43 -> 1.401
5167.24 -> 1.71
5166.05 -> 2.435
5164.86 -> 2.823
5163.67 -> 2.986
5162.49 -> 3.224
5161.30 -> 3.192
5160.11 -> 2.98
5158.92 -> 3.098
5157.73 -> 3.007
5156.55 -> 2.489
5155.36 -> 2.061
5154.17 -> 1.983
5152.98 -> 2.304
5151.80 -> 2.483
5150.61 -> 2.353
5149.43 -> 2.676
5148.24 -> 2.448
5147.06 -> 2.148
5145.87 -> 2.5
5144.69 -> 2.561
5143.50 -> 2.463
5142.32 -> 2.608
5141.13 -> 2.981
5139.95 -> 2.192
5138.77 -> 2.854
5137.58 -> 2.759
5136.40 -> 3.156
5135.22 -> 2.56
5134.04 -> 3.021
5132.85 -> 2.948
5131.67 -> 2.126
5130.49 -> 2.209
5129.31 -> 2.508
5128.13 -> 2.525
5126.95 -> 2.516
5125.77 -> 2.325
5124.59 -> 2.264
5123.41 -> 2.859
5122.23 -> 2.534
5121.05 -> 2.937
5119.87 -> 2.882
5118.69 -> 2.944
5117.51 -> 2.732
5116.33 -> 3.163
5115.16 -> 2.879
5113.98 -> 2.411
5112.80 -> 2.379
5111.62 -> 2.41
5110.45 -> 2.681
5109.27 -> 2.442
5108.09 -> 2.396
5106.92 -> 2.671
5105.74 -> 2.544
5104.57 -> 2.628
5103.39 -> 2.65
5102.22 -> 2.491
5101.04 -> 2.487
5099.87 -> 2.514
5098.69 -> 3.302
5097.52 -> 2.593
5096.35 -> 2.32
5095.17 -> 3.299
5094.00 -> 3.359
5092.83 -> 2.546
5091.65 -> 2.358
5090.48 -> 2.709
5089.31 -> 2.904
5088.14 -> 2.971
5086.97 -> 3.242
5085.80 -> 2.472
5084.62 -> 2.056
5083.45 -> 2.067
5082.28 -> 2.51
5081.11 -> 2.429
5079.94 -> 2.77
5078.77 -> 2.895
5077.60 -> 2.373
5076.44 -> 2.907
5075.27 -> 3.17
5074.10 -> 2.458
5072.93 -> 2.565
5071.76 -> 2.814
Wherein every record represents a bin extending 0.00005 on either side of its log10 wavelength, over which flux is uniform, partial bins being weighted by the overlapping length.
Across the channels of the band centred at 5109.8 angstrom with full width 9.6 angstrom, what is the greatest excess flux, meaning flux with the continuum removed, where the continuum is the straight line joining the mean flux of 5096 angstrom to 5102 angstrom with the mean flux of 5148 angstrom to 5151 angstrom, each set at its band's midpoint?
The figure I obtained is 0.07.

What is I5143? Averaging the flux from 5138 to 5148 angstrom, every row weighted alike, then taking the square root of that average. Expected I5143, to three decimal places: 1.593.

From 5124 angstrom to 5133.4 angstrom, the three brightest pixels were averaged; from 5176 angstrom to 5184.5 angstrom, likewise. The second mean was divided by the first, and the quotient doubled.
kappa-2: 1.67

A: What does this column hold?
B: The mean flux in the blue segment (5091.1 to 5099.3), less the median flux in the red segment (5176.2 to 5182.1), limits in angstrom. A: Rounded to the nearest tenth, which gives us 0.7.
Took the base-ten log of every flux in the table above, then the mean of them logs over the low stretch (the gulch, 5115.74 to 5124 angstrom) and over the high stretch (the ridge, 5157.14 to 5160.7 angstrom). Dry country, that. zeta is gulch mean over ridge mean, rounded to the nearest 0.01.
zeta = 0.95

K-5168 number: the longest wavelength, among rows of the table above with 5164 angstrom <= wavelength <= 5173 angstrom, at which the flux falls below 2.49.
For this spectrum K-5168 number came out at 5172.00 angstrom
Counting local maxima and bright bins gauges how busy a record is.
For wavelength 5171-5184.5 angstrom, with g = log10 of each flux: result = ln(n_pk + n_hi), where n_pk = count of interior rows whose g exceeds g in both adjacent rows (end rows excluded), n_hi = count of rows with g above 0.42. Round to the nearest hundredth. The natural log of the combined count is 0.00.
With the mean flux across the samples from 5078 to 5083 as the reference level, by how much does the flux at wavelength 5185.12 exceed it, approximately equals -1.5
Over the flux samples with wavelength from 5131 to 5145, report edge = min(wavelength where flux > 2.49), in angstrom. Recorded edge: 5132.85 angstrom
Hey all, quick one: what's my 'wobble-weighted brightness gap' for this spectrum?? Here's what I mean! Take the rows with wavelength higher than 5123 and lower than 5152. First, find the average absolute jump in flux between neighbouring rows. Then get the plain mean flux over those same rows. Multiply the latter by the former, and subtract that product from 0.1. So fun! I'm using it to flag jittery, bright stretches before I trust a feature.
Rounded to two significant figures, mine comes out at -0.66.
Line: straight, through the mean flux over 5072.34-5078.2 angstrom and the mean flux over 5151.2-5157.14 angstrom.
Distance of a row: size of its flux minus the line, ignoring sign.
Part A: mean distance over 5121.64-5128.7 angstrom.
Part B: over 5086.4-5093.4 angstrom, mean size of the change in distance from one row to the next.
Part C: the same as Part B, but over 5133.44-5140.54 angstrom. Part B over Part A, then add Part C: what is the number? 1.4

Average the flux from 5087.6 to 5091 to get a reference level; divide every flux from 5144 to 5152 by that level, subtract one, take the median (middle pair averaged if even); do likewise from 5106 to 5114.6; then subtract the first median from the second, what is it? -0.03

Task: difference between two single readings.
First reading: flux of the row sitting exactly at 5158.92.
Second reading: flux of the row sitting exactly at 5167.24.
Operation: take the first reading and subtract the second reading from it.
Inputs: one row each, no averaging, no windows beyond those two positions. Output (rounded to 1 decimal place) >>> 1.4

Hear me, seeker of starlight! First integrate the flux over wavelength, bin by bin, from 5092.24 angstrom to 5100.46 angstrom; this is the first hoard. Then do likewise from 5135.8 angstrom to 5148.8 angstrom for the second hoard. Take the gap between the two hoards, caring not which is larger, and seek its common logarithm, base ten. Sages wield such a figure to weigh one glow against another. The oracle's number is 1.02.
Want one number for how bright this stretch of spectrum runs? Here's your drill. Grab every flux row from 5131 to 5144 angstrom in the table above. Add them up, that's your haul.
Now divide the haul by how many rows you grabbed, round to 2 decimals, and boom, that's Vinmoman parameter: 2.70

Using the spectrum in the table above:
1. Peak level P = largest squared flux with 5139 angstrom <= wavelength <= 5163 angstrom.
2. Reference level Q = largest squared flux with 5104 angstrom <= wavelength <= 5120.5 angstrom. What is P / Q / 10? 0.104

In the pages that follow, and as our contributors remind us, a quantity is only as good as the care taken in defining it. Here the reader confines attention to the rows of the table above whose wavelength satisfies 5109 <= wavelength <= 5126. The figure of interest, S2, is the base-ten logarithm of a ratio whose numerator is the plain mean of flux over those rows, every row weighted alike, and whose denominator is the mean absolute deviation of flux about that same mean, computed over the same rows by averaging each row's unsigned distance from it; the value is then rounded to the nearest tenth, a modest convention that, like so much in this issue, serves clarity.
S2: 1.0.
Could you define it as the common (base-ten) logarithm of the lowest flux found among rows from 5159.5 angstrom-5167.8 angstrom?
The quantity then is 0.23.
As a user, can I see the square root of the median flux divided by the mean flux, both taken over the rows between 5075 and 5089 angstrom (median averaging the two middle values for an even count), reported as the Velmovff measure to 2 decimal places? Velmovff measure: 1.00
